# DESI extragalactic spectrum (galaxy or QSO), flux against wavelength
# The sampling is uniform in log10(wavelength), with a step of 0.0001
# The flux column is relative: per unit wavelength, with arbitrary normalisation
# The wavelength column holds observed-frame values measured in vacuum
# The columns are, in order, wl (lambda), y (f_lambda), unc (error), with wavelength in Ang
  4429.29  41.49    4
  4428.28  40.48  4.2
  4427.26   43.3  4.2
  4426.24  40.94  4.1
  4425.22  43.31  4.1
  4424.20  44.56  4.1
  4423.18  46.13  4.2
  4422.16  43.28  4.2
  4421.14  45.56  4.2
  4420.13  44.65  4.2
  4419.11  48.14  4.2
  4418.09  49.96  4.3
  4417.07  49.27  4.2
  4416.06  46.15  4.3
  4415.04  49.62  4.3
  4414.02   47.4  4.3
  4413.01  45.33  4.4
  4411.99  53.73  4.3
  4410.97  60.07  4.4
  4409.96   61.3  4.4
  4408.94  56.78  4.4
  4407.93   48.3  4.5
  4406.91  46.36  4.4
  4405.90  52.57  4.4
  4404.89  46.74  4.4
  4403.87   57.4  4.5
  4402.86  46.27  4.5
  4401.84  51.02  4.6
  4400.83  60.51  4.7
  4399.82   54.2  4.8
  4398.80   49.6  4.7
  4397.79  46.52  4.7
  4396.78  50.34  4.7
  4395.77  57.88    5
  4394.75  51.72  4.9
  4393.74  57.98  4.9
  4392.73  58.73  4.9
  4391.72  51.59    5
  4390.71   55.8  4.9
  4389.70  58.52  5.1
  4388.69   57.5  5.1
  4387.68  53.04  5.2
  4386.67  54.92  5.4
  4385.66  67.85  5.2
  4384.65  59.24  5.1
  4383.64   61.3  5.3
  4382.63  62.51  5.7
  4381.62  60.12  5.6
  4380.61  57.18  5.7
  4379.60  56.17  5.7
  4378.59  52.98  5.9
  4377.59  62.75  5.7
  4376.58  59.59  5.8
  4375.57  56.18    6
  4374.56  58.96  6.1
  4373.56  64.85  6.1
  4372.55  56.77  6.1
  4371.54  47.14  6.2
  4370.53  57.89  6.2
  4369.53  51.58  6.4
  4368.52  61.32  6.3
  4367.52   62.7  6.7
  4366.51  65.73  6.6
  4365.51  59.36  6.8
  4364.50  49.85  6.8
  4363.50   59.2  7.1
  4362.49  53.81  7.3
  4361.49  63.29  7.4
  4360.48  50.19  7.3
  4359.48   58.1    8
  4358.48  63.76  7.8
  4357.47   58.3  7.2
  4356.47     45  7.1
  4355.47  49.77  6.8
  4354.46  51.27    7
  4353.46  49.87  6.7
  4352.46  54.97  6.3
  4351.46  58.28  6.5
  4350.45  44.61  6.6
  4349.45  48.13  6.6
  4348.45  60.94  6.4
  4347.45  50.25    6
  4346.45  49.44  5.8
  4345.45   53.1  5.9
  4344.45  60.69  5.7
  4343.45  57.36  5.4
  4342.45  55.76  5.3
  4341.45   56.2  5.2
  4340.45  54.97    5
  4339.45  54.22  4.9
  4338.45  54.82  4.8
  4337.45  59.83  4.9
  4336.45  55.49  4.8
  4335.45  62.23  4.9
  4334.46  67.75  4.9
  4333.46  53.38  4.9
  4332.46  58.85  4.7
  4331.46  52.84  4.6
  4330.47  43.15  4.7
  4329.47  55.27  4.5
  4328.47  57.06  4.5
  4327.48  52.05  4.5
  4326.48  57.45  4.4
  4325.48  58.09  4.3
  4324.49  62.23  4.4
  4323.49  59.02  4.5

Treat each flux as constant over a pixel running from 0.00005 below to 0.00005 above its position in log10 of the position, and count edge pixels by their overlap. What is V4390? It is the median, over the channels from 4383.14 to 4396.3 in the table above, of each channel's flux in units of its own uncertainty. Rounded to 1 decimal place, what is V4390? 11.5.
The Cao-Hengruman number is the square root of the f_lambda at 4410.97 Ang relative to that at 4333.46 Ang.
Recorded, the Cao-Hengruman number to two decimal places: 1.06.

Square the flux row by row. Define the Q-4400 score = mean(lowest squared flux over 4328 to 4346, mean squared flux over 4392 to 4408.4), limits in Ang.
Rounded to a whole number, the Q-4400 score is 2308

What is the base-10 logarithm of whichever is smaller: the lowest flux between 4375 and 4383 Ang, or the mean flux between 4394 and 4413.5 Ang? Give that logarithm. 1.720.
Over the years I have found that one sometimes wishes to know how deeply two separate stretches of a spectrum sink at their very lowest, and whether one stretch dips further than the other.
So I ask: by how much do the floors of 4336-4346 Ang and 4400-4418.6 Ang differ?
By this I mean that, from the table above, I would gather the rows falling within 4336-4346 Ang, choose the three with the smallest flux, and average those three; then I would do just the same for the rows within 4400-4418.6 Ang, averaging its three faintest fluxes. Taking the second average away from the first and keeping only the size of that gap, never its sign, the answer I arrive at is 8.1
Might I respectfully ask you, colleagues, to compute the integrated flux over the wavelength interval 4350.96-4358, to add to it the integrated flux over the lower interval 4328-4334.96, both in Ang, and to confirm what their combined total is 756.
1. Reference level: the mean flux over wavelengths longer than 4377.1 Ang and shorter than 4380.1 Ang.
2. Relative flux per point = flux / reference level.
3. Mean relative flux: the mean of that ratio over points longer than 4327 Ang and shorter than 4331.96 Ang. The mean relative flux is 0.91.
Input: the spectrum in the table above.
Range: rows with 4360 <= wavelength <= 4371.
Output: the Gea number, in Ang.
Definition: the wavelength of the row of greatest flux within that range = 4366.51 Ang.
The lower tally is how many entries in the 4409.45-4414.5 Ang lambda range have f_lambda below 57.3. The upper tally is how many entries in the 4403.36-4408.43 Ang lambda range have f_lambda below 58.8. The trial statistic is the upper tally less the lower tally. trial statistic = 2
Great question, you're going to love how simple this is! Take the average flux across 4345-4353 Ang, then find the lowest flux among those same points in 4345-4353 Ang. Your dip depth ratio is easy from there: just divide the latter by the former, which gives 0.850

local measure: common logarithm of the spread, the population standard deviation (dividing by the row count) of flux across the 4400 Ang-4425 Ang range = 0.73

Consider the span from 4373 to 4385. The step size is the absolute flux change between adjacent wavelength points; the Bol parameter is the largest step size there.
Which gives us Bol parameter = 10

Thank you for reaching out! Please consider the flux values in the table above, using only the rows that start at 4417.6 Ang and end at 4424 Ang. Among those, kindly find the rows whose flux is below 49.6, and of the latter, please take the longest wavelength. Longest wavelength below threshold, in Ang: 4423.18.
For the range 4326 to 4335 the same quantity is 4330.47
